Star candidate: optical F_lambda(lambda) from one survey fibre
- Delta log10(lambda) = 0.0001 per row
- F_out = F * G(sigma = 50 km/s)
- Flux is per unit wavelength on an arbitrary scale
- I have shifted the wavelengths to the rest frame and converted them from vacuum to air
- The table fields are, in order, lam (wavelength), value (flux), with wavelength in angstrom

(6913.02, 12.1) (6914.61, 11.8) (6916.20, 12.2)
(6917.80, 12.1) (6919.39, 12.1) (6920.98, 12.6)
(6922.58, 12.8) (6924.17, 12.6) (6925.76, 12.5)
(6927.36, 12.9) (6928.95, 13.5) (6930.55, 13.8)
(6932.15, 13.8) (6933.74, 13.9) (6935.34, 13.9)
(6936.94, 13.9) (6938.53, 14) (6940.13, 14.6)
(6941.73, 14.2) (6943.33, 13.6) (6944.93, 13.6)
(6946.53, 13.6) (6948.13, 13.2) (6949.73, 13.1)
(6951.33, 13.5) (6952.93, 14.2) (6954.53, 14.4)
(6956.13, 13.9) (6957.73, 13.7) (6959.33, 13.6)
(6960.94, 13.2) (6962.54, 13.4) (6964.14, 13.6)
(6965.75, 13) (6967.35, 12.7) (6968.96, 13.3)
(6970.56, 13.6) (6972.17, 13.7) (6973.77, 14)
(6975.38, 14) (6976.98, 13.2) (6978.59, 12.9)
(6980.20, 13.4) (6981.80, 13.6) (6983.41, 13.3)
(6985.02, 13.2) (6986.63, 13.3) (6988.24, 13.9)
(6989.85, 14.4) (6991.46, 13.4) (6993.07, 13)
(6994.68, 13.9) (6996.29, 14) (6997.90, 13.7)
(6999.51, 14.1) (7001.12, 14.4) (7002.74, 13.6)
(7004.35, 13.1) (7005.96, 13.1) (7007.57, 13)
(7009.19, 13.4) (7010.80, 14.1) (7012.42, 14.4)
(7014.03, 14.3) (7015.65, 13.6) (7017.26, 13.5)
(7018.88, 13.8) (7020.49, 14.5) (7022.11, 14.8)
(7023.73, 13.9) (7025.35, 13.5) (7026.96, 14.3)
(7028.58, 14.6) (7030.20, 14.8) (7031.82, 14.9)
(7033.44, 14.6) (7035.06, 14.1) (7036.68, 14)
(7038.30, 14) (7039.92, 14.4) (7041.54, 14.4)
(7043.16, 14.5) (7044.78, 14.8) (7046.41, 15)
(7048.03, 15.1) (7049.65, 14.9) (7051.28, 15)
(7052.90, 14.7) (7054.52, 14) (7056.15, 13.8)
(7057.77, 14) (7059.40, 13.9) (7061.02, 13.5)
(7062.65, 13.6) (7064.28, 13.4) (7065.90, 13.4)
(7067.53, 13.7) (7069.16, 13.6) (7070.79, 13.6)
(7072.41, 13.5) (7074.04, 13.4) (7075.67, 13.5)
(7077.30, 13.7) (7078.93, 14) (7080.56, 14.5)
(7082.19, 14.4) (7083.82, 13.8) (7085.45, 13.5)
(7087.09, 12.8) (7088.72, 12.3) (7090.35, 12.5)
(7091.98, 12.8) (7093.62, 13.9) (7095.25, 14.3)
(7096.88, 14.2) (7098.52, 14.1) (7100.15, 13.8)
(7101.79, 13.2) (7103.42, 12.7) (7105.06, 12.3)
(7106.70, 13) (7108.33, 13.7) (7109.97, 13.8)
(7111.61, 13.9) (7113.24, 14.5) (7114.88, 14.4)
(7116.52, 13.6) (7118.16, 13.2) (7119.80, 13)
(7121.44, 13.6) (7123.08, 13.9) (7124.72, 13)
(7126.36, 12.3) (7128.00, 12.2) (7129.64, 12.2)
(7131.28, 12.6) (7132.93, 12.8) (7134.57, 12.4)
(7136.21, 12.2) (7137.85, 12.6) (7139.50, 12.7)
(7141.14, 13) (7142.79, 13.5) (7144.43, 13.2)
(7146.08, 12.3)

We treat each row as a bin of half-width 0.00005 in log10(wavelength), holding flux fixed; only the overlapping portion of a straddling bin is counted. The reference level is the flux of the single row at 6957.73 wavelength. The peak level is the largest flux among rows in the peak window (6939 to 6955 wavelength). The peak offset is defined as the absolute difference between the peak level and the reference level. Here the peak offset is 0.90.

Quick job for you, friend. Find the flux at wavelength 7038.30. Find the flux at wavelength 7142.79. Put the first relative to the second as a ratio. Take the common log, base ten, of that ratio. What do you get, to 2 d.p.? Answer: 0.02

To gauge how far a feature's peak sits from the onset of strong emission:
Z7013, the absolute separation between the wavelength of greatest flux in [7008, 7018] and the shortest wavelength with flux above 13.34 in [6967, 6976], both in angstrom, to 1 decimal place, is 41.9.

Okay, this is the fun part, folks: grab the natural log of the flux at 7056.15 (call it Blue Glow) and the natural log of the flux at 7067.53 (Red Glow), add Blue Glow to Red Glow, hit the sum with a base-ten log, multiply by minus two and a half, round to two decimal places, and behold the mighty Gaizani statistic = -1.80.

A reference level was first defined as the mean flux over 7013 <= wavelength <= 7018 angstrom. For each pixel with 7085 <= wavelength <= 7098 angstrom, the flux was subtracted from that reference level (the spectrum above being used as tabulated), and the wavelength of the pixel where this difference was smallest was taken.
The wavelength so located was 7095.25 angstrom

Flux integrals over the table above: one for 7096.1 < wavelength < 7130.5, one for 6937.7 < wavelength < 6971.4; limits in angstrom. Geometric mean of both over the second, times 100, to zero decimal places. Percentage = 100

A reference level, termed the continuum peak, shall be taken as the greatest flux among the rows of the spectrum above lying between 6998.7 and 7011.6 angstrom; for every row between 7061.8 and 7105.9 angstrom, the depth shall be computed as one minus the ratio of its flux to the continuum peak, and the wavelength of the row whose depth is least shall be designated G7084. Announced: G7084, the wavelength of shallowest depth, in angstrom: 7080.56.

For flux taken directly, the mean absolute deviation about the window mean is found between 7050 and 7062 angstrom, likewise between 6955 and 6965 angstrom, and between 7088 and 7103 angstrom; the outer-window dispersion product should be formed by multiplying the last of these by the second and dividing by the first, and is 0.3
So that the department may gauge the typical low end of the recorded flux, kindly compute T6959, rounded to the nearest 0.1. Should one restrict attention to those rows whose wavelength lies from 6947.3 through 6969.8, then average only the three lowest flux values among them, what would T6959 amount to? 12.9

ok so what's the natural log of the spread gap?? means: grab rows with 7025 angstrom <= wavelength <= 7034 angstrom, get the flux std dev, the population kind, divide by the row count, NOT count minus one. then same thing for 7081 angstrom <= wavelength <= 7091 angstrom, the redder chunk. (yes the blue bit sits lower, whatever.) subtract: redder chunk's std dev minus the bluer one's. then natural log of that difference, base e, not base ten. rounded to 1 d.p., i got -1.3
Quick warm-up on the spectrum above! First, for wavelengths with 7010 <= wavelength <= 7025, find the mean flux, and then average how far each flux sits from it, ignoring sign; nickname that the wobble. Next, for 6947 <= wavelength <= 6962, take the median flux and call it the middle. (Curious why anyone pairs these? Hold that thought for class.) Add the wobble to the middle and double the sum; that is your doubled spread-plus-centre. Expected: 27.91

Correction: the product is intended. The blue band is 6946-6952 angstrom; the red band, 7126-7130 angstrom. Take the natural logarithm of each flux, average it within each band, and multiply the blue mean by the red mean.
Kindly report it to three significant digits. 6.49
